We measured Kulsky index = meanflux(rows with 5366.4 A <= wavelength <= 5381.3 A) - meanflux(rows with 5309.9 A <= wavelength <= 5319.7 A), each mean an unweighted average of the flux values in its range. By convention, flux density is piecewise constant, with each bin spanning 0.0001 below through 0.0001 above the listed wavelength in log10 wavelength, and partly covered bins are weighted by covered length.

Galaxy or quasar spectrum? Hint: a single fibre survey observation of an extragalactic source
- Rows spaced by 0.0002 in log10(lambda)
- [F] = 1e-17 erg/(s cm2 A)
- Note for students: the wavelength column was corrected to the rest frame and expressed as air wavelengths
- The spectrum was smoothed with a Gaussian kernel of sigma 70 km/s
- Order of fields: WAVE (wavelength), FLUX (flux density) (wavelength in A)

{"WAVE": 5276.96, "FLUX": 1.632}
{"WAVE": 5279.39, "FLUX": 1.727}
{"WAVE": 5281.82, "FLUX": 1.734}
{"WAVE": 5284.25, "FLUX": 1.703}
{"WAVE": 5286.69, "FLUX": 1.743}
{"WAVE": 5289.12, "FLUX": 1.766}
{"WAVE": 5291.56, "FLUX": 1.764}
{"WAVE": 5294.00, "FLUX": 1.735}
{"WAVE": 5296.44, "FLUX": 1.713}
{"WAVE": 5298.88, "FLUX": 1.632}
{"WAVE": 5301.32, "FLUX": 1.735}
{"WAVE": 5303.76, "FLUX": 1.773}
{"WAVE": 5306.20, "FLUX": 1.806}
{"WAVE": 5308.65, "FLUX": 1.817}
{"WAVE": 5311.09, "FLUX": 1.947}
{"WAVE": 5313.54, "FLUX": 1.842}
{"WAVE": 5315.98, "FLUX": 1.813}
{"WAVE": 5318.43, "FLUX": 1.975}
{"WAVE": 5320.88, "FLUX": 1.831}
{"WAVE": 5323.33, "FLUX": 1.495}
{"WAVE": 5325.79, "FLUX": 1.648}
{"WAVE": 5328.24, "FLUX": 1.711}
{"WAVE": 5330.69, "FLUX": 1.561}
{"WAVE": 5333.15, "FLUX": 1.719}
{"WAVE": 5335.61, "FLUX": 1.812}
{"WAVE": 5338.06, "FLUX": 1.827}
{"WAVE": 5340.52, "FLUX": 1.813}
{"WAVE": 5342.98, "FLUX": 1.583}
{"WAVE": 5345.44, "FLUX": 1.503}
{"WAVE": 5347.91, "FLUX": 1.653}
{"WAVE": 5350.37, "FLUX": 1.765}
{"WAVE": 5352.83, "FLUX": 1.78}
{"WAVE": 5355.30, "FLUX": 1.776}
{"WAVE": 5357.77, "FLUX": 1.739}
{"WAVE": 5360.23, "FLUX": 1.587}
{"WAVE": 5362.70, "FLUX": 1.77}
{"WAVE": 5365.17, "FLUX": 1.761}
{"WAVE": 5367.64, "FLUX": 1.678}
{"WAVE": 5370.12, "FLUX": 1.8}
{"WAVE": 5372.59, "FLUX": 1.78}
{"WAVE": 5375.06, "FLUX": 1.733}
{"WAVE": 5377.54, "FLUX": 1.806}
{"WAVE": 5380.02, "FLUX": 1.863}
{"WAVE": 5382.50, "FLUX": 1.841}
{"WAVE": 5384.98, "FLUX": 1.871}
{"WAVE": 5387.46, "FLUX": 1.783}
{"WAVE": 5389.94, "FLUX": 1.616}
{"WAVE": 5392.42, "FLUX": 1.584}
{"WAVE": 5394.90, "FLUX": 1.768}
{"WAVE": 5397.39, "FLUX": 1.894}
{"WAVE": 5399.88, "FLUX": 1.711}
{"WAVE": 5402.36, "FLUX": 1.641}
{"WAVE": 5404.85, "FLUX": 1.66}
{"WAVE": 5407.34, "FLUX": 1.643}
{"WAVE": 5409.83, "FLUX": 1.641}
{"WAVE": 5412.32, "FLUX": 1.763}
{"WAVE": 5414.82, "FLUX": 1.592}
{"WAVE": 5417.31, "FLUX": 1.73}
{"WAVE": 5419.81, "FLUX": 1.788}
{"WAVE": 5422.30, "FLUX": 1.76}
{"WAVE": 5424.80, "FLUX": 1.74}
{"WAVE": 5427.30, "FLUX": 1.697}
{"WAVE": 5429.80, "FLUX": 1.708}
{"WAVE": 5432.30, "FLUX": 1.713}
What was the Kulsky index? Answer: -0.12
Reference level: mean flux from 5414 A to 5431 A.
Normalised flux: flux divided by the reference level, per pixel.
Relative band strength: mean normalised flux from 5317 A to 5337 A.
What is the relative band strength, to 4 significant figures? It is 1.001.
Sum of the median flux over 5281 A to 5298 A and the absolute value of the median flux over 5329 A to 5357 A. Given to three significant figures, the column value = 3.50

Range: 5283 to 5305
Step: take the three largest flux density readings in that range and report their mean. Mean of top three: 1.77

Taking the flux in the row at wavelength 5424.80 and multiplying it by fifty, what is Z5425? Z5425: 87.0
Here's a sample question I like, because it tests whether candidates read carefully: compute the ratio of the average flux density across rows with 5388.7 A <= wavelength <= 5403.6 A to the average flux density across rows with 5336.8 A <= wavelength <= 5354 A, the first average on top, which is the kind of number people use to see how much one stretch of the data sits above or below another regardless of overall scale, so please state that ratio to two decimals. 1.00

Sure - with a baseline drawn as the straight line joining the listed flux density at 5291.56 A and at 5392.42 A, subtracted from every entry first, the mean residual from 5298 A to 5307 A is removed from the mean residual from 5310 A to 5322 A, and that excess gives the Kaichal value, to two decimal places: 0.17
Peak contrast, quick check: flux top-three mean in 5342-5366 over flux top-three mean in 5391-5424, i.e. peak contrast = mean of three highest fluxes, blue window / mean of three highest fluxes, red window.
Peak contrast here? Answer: 0.98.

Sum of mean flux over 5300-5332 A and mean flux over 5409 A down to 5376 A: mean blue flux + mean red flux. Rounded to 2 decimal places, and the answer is 3.51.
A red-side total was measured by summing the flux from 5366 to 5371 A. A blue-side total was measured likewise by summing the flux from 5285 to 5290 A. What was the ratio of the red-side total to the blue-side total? 0.99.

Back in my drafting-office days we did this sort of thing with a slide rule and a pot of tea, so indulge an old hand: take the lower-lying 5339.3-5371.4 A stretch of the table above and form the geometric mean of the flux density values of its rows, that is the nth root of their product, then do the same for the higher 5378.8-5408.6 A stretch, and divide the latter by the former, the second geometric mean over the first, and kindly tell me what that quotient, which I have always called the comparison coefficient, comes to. 1.018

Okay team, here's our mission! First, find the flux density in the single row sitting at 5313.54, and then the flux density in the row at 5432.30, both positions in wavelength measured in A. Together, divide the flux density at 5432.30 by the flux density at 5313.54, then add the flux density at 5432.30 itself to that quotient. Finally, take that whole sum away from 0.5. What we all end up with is -2.14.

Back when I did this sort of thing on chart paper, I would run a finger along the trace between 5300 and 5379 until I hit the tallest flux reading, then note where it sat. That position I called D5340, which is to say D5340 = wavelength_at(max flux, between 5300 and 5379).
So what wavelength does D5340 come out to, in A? 5318.43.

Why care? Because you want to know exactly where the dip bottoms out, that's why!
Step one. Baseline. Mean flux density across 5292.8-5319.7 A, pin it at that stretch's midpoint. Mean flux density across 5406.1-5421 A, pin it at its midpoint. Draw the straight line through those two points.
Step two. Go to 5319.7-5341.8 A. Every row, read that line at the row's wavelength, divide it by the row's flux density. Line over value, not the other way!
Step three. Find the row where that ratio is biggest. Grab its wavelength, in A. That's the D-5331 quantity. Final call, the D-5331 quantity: 5323.33 A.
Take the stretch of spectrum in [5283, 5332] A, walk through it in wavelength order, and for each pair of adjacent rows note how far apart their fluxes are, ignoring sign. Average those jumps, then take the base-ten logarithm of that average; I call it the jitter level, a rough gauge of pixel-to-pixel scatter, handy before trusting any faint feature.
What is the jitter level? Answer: -1.06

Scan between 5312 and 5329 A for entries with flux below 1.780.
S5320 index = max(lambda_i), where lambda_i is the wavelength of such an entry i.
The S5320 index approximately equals 5328.24 A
